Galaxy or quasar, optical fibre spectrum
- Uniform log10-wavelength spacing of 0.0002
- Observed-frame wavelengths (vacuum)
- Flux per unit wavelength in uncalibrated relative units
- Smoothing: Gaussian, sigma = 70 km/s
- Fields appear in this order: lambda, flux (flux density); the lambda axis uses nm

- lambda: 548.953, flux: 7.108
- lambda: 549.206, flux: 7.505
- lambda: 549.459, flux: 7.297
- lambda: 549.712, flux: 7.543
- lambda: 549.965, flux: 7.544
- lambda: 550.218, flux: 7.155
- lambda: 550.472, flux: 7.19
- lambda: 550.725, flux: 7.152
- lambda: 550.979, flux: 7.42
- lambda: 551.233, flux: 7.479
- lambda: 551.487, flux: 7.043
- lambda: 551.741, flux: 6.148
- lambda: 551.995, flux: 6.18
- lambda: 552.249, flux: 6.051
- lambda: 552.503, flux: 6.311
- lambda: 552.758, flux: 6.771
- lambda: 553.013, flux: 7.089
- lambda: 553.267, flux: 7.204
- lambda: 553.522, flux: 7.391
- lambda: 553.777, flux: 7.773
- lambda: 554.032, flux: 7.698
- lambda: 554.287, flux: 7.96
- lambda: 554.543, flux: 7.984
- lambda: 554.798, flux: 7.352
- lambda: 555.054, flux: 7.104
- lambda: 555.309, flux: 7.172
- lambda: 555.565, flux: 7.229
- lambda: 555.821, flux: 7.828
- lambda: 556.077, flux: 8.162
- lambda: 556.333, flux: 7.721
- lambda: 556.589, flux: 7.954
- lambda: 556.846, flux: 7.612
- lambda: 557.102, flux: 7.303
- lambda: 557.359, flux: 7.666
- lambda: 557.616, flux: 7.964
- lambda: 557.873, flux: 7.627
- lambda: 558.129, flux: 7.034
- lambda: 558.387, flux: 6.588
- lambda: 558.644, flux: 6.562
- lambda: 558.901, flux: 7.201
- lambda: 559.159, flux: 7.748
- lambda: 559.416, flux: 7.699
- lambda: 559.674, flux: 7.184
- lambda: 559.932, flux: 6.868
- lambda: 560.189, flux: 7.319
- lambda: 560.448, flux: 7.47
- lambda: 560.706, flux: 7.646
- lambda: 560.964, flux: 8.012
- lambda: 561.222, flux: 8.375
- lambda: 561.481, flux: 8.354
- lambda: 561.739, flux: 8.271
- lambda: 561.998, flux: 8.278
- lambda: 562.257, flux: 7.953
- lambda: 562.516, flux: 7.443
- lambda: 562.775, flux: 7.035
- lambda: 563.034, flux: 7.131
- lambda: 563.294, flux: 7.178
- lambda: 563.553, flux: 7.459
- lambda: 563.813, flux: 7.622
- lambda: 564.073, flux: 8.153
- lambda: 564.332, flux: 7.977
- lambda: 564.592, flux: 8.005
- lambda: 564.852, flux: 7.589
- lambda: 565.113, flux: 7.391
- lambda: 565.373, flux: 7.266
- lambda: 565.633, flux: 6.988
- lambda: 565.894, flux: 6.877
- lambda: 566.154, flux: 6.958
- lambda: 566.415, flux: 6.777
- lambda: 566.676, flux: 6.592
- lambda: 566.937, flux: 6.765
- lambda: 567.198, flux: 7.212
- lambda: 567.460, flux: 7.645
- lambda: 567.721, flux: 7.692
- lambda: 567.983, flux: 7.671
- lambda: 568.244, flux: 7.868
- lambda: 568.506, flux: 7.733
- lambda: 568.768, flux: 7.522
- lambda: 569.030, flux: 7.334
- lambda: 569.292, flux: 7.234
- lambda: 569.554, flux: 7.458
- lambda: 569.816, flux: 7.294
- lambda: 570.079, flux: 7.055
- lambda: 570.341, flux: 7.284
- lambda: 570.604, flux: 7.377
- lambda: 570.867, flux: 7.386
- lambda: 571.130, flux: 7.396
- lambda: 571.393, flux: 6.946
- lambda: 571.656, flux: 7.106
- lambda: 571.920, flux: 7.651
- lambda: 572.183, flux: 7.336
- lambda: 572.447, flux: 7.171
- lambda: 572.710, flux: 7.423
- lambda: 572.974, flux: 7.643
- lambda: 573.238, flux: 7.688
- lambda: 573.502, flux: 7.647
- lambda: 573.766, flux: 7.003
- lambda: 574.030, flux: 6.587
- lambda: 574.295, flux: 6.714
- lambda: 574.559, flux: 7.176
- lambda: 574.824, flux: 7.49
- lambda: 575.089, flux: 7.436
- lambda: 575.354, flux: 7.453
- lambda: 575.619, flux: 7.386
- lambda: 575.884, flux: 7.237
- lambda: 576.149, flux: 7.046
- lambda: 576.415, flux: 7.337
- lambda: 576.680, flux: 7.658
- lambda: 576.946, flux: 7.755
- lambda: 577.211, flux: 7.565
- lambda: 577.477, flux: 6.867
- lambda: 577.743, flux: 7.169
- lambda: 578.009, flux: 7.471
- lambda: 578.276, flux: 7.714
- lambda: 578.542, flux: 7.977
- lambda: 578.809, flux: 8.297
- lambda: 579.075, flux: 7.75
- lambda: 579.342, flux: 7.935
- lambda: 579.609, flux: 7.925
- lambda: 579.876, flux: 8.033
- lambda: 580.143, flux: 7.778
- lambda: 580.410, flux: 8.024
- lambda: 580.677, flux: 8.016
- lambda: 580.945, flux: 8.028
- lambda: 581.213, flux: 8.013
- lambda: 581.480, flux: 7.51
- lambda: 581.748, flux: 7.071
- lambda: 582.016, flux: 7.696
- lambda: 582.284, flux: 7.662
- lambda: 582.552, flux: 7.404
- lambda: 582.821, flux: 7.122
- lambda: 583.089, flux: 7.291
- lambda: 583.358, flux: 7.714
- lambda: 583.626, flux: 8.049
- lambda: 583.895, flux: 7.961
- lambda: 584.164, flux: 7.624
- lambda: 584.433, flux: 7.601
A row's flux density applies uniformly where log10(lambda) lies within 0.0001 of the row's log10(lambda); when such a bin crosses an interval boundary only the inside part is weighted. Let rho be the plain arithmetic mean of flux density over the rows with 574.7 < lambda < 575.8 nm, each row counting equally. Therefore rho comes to 7.44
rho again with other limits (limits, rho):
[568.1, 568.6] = 7.80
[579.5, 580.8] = 7.96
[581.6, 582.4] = 7.48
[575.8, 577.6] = 7.35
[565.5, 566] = 6.93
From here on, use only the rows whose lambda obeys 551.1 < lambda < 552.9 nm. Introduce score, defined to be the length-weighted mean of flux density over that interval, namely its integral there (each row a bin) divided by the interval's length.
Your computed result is 6.57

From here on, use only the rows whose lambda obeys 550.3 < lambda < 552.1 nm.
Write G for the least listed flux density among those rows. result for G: 6.148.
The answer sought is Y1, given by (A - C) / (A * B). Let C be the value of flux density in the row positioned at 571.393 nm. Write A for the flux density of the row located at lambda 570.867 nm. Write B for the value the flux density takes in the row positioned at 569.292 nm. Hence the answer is 0.008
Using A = 7.386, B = 7.234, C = 6.946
